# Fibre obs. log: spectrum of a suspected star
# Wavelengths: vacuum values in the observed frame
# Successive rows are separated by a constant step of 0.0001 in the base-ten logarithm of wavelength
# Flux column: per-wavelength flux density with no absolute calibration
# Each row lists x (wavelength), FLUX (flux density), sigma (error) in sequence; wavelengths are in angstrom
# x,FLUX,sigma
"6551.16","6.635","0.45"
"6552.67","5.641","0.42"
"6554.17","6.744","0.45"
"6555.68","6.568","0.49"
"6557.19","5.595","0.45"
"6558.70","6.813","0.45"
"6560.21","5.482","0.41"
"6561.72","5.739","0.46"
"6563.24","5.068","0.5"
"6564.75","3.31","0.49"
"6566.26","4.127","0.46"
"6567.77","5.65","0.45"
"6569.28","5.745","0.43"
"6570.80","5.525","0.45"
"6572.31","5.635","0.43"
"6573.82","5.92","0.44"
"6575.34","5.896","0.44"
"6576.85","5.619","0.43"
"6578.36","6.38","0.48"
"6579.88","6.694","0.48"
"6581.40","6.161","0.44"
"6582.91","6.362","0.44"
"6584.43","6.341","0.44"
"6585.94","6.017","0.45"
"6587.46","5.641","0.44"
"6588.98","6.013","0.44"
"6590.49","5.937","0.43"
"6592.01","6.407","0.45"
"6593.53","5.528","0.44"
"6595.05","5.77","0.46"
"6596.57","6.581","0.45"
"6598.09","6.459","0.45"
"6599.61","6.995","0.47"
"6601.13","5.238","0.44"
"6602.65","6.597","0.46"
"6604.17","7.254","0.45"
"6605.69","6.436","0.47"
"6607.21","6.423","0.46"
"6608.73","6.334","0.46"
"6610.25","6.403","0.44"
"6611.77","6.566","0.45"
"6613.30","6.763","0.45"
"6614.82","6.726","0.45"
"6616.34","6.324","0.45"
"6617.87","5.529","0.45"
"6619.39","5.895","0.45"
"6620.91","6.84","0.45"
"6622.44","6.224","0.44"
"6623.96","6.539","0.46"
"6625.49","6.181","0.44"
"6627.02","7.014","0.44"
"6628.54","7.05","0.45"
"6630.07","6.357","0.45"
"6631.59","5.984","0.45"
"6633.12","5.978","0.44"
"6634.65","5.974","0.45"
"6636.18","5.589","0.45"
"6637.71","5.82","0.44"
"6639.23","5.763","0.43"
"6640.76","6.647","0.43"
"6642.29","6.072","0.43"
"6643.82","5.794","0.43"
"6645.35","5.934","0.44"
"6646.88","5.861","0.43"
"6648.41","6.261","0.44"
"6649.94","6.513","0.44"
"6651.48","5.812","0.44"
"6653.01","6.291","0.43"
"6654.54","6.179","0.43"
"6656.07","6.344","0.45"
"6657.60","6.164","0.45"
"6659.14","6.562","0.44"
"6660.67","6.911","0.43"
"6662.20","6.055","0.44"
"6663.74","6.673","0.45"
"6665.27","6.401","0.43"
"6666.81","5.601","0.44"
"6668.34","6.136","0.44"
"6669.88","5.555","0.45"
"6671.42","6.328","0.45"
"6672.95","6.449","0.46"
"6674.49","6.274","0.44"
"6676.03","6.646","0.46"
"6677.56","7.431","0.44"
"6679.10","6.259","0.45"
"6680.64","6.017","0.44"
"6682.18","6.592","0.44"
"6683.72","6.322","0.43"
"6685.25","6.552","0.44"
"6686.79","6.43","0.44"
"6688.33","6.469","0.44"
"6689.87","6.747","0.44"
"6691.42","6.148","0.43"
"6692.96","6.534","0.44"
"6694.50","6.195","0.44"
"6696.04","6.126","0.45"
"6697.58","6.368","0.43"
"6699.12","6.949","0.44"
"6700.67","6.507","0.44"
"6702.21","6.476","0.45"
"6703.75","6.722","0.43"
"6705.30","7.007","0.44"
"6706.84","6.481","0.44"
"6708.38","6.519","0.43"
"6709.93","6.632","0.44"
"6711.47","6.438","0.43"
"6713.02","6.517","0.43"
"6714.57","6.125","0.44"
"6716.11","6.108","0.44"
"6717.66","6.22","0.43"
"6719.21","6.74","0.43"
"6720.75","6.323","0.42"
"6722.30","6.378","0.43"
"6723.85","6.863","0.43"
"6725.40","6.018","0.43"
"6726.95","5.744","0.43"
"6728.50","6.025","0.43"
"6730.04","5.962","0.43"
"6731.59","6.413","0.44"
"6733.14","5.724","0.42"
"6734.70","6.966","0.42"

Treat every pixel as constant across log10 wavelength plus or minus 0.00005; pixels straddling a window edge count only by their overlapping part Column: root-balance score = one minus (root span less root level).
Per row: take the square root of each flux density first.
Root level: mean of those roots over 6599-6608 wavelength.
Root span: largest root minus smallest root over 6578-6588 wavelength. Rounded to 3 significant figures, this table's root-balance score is 3.33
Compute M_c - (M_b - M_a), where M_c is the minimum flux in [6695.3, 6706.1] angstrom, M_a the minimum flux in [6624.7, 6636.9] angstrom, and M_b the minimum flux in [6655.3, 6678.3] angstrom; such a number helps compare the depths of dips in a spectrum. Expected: 6.16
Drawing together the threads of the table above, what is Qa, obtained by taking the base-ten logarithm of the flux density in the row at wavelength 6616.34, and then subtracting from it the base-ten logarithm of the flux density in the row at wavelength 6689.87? -0.028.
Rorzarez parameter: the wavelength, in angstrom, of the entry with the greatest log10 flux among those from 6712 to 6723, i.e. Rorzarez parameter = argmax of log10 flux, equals 6719.21 angstrom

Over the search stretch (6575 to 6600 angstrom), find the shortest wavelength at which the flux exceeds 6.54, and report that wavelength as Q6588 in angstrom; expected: 6579.88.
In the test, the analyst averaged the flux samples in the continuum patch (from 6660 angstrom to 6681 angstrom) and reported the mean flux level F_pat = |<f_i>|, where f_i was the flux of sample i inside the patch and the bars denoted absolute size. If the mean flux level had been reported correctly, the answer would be 6.34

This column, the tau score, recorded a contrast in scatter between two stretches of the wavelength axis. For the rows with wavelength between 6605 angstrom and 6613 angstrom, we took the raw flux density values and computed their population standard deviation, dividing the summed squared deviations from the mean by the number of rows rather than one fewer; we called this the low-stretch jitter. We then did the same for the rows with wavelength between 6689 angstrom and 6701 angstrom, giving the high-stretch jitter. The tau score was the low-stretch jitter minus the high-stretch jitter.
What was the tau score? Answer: -0.20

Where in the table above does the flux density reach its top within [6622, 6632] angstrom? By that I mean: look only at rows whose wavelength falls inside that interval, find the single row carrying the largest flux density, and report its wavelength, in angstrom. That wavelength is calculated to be 6628.54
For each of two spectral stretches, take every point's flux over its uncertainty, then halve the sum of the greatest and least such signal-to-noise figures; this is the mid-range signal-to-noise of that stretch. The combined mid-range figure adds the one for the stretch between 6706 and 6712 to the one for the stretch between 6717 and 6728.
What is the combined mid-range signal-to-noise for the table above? 29.6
